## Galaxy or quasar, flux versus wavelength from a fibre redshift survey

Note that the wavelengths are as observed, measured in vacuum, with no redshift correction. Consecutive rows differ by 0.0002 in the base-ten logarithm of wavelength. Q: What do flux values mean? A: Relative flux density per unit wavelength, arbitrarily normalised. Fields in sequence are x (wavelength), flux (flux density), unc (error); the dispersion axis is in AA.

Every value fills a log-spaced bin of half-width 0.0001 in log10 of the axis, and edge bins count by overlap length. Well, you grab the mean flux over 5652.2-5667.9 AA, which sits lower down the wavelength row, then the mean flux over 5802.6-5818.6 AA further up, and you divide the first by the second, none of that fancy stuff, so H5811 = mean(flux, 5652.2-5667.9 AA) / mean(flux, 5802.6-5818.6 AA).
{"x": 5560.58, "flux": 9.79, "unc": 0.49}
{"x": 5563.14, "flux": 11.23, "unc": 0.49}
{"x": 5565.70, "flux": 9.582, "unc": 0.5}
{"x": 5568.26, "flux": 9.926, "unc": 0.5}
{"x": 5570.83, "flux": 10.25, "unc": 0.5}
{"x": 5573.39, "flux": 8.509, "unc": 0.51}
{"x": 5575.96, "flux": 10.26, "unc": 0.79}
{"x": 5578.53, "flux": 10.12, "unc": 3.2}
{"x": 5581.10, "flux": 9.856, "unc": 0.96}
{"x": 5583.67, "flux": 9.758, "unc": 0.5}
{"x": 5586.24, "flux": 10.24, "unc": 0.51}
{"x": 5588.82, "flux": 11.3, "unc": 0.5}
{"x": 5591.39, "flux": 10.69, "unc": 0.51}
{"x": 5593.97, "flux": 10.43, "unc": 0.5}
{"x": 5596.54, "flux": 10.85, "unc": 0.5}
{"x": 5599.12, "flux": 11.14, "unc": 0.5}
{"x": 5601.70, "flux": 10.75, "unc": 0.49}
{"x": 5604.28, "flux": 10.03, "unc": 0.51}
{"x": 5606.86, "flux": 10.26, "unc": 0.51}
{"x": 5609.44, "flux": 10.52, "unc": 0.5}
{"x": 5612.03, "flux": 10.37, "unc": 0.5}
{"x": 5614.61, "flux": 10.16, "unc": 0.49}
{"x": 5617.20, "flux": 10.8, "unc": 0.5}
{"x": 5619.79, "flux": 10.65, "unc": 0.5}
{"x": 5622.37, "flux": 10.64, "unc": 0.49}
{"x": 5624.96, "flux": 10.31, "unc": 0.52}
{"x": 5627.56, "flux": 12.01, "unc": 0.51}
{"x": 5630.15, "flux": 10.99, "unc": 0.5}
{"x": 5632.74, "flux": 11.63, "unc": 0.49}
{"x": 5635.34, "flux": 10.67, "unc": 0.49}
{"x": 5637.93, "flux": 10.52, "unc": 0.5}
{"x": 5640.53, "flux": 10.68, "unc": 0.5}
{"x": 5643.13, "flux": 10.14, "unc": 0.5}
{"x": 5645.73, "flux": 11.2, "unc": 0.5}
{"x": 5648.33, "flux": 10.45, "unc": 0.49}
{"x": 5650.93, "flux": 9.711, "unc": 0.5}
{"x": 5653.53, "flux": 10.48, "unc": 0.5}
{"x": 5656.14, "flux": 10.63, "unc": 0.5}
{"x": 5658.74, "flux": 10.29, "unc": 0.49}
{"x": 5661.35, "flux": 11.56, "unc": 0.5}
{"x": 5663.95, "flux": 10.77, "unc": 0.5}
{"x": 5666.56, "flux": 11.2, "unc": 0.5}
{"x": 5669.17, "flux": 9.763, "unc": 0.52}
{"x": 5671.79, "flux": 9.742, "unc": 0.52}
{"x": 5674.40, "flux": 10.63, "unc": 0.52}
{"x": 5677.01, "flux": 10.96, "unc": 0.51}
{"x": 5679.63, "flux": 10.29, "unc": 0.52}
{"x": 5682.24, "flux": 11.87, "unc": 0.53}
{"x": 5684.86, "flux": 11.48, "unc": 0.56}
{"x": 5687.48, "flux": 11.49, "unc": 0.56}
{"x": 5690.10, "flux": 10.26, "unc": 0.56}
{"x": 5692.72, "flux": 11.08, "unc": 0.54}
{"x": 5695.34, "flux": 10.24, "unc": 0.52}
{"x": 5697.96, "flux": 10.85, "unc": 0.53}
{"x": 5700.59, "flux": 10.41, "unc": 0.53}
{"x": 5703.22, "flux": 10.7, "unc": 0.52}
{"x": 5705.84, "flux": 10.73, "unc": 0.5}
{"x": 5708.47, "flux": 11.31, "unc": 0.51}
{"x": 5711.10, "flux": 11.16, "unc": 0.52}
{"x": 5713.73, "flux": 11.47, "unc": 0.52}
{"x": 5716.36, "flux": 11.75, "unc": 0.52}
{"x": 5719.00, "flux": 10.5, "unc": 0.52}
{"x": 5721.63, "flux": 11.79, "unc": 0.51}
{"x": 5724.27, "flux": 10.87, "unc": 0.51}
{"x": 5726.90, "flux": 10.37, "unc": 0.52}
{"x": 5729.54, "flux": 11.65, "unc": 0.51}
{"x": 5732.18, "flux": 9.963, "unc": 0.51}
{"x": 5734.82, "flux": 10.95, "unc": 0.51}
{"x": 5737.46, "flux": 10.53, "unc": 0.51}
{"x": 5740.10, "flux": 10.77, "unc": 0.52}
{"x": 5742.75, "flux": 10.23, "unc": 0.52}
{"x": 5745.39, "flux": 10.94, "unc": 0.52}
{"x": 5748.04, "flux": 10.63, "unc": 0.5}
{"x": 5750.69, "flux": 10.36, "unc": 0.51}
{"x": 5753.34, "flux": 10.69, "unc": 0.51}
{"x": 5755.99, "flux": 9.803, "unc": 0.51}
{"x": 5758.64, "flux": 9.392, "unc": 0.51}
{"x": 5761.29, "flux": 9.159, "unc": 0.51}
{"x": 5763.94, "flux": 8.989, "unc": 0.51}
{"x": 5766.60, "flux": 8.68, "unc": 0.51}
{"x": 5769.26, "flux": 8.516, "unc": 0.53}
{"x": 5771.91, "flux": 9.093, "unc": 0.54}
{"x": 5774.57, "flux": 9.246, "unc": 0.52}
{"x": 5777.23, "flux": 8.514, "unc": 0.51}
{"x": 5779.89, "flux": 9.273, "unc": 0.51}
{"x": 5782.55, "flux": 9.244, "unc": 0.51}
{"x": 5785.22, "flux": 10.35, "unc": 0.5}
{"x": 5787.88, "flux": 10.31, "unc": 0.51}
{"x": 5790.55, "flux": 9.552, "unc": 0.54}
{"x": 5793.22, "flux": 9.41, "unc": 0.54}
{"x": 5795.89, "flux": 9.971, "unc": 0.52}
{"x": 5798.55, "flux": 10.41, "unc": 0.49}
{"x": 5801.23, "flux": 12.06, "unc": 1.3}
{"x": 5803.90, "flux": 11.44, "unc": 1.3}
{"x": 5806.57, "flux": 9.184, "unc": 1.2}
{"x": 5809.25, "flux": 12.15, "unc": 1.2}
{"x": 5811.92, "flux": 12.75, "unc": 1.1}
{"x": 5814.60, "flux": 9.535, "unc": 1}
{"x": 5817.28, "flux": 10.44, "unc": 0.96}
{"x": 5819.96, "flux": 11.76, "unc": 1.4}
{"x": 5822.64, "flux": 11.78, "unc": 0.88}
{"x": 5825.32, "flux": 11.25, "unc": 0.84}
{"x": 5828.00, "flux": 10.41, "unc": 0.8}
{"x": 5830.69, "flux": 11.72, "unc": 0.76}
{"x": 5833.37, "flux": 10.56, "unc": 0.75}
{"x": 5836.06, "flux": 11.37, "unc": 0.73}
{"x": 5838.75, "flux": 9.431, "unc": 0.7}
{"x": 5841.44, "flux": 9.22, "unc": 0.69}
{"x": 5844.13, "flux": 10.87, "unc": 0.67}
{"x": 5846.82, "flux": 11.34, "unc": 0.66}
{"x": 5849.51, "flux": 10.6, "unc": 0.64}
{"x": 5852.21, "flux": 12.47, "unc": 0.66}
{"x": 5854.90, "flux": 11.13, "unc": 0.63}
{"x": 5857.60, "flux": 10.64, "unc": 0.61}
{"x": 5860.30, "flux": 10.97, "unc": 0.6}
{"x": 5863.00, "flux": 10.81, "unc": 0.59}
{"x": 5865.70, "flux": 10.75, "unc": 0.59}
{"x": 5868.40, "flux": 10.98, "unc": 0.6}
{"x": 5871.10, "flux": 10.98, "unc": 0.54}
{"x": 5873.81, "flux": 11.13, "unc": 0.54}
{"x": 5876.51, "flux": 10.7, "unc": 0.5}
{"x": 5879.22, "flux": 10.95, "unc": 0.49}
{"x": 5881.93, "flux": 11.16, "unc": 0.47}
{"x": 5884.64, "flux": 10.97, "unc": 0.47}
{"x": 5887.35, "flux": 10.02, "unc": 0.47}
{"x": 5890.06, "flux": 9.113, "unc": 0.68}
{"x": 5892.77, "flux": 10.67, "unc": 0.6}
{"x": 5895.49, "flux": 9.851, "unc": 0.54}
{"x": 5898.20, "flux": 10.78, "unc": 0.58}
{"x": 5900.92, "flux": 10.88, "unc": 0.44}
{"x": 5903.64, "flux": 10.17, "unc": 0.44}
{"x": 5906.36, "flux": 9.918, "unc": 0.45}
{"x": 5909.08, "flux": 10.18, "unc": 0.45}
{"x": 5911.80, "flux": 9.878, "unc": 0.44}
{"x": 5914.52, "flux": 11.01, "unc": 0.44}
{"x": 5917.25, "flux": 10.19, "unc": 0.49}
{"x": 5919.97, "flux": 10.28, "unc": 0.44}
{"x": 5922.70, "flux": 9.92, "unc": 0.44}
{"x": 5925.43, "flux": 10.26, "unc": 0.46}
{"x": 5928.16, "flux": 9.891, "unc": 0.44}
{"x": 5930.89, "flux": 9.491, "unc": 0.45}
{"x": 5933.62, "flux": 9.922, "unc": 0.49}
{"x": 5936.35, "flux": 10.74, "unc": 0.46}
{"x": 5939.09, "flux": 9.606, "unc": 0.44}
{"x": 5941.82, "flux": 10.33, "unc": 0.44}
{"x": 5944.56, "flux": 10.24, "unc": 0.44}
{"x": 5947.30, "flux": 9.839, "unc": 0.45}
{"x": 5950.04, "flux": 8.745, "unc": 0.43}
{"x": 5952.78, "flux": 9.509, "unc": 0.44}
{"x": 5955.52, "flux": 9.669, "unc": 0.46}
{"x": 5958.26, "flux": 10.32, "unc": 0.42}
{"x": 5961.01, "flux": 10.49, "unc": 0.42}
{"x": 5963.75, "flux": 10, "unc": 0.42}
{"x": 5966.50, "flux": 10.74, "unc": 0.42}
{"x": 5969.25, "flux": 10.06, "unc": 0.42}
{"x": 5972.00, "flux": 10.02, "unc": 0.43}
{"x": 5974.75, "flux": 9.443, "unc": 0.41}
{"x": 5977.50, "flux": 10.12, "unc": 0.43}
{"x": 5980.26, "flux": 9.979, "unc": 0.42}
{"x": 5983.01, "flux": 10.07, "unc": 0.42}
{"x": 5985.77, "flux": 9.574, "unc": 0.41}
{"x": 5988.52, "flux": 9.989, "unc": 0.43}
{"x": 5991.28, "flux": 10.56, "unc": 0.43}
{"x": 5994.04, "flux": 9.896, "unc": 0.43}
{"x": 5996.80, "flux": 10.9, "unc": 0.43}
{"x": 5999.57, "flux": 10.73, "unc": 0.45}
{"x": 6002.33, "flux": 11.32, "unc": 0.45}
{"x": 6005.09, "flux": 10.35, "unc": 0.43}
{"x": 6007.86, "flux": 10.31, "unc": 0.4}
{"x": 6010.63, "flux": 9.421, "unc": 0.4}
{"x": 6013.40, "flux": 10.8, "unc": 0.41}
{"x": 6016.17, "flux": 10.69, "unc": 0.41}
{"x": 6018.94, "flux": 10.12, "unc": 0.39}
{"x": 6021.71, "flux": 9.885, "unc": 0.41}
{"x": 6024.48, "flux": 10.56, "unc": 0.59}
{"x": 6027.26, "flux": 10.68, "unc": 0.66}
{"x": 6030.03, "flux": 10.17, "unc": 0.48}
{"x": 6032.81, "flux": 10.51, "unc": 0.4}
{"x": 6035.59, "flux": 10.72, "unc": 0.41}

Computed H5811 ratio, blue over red 0.99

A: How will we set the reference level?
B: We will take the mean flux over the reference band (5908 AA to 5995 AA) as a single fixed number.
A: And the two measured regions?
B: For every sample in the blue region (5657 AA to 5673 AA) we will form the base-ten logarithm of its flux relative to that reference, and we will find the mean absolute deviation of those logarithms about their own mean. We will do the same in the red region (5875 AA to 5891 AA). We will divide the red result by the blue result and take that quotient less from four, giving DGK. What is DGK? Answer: 3.0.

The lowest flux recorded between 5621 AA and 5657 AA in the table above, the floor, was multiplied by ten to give 97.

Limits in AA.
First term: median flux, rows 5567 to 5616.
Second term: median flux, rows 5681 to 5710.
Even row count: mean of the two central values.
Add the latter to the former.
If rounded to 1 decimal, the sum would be 21.1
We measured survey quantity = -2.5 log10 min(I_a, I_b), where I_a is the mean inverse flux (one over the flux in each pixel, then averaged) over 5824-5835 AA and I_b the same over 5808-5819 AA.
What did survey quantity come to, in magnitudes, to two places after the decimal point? 2.61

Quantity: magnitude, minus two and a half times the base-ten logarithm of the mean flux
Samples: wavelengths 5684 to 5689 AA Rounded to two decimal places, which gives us -2.65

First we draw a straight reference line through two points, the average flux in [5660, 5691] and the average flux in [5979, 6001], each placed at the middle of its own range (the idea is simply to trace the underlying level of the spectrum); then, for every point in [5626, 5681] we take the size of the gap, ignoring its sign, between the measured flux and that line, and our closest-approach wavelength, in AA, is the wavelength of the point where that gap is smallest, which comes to 5630.15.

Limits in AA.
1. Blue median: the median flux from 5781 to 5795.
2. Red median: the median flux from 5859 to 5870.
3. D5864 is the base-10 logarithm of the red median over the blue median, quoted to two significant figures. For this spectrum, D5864 0.057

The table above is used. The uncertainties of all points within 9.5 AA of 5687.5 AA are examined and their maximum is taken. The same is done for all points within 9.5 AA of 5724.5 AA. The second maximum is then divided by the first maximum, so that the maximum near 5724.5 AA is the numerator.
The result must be 0.93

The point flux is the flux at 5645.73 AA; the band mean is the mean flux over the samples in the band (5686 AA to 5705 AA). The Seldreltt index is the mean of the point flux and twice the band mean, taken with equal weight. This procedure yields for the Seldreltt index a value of 16.3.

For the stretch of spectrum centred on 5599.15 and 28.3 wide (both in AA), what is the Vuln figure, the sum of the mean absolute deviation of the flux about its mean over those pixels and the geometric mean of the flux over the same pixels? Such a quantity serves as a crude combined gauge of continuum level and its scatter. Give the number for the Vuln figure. 10.9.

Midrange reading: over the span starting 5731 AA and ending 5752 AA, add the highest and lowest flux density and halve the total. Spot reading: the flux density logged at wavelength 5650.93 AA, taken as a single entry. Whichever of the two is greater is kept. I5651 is 10.5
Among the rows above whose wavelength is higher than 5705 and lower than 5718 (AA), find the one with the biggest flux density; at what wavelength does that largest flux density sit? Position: 5716.36 AA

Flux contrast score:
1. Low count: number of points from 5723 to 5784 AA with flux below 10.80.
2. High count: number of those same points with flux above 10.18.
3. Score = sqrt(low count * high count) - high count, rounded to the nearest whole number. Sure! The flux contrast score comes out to 3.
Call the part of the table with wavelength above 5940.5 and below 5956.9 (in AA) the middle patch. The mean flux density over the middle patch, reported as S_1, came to 9.7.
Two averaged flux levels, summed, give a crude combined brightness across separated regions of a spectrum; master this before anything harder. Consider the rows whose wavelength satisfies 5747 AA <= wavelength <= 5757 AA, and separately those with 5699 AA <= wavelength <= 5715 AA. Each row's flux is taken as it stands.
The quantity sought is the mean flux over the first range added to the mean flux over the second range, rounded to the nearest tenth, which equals 21.3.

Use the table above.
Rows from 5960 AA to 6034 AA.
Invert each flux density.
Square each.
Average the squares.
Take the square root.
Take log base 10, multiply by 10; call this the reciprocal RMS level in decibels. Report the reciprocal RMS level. -10.10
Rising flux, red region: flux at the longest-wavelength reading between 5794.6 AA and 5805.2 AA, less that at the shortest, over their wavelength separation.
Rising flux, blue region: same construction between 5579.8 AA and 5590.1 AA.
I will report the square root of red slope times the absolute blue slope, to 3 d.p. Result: 0.185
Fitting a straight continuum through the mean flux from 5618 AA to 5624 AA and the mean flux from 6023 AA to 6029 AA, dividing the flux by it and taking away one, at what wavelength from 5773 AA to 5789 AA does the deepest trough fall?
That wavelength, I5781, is 5777.23 AA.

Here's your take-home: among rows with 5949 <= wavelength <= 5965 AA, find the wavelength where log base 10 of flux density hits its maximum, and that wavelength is 5961.01 AA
